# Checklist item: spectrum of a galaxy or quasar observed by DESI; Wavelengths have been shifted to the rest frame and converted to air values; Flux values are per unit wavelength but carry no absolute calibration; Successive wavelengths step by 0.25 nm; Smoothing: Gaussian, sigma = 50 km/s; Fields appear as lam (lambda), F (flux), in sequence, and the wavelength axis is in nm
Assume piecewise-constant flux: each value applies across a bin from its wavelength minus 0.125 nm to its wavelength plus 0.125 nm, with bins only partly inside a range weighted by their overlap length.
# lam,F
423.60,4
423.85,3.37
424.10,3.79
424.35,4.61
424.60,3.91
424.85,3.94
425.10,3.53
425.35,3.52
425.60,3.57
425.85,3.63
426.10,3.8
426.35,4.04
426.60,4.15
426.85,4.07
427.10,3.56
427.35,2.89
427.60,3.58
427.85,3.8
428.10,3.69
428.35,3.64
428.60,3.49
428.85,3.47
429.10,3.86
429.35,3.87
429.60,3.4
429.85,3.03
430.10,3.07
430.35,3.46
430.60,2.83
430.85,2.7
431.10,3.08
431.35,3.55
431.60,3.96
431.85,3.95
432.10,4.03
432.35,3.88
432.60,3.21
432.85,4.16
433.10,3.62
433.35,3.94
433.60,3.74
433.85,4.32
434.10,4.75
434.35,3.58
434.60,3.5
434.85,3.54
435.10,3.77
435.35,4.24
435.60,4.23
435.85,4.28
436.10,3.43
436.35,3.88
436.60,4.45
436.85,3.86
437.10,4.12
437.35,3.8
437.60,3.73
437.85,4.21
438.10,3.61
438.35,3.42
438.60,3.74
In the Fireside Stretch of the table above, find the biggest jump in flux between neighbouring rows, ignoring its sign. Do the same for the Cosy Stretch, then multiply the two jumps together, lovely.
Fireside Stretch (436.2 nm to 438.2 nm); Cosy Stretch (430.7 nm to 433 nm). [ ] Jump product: 0.57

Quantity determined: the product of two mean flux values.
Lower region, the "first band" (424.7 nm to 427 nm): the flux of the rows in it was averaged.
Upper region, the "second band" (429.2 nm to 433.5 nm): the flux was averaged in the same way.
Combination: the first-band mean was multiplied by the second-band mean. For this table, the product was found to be 13.4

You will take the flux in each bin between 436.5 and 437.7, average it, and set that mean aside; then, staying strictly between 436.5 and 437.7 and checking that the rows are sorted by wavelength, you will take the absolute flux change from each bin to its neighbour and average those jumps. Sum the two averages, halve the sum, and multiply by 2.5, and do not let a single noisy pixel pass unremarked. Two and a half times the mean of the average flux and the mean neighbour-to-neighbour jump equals 5.4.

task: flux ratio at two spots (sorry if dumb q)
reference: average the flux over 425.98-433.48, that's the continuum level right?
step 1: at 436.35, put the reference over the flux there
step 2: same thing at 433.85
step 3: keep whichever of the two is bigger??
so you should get 0.93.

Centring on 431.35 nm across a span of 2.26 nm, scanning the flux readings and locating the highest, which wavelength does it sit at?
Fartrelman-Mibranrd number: 432.10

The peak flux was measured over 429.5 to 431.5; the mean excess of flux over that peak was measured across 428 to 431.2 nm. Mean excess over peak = -0.20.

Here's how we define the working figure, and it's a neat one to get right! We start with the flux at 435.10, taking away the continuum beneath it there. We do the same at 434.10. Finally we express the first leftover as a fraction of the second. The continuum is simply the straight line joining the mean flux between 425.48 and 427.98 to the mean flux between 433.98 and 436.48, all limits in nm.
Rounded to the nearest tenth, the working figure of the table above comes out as -0.2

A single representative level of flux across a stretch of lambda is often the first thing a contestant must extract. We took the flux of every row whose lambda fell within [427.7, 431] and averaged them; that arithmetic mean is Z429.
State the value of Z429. 3.41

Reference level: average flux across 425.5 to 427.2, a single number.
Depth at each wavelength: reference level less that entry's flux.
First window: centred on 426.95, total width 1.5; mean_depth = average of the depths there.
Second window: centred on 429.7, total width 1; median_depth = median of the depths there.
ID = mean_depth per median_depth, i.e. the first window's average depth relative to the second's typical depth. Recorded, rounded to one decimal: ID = 0.2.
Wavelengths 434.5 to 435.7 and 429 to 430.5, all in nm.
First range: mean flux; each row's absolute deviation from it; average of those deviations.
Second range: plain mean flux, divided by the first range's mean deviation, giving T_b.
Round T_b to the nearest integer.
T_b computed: 11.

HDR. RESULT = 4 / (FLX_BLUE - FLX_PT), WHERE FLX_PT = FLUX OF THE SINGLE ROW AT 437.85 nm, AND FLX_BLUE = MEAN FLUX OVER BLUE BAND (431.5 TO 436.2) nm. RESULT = -13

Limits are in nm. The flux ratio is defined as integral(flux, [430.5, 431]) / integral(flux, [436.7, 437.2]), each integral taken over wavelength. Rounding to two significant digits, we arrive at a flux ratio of 0.69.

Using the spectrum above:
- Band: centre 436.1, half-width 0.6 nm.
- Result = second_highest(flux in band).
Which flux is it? 4.28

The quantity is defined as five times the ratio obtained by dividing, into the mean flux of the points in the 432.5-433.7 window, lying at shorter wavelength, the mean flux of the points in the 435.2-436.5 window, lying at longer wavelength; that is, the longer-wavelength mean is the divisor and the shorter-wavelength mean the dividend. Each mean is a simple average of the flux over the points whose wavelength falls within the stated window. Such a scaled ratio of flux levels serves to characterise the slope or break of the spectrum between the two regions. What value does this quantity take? 4.7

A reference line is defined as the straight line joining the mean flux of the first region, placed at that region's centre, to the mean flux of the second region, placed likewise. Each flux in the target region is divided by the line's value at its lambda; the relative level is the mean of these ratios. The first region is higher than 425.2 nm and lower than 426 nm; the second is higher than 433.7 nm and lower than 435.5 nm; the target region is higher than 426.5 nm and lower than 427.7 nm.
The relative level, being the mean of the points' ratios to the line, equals 1.00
